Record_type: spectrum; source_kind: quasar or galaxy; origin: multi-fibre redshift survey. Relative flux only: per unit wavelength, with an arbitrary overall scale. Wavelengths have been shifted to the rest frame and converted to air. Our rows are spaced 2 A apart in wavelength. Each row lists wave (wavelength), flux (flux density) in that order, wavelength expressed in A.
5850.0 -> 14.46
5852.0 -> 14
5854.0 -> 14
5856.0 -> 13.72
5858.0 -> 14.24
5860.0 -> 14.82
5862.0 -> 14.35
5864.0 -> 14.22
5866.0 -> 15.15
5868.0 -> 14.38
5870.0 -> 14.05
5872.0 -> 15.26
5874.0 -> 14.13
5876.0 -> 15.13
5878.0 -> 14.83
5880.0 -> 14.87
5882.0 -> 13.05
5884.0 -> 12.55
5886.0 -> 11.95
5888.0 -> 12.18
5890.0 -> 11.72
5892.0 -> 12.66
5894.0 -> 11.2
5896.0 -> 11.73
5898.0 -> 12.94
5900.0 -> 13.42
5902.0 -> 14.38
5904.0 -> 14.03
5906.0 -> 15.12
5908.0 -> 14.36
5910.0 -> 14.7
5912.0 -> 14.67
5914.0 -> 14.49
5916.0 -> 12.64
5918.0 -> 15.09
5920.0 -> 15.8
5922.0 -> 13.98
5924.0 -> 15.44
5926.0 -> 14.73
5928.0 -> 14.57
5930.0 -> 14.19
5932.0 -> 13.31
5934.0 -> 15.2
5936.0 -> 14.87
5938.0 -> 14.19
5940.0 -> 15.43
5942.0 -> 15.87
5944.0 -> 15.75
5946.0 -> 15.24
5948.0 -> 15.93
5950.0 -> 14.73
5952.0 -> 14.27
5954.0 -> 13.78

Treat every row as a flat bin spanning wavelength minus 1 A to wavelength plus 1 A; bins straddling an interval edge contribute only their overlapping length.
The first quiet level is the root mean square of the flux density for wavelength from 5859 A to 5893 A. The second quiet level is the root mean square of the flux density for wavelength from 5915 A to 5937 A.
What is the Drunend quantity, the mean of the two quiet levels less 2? 12.2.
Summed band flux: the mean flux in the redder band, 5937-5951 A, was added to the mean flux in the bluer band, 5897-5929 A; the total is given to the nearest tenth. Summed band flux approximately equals 29.7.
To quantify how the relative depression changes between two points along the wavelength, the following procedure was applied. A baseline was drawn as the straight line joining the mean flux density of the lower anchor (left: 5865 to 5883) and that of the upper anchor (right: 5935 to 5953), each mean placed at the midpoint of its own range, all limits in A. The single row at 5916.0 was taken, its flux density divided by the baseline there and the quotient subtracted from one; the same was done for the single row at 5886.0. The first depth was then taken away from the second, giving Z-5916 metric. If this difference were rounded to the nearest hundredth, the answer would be 0.03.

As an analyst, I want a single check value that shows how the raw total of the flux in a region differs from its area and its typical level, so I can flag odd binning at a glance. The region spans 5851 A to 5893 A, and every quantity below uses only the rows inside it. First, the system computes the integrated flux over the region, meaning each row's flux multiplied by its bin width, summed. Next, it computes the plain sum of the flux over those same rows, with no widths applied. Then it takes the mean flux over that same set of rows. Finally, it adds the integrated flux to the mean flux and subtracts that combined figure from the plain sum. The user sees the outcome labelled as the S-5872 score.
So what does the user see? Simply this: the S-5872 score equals -305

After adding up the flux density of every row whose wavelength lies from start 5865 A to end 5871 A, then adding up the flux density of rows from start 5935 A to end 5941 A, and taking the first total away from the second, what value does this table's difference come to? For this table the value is 0.9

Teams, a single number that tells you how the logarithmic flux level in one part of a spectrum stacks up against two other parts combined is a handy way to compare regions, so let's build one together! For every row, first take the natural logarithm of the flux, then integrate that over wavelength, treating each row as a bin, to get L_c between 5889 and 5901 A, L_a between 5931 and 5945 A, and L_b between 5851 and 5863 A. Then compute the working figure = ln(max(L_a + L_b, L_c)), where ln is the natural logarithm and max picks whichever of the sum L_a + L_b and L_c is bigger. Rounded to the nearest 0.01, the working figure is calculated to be 4.24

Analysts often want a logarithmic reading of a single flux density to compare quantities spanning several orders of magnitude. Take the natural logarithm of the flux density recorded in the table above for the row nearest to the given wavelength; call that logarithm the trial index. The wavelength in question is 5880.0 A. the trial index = 2.70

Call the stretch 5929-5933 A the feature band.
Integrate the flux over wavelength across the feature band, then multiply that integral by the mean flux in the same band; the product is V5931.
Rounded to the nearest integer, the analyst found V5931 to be 756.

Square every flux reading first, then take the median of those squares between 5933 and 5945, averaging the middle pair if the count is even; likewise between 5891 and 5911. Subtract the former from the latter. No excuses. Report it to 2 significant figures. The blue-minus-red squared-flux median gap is -46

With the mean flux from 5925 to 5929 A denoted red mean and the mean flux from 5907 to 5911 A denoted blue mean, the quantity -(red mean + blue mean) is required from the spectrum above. -29.2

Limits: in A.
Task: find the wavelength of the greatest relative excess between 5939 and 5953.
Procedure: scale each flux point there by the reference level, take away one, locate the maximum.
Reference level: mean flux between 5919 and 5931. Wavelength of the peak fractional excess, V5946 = 5948.0 A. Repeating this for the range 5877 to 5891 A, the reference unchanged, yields 5880.0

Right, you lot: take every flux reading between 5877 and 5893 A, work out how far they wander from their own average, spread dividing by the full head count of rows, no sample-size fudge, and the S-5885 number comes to 1.1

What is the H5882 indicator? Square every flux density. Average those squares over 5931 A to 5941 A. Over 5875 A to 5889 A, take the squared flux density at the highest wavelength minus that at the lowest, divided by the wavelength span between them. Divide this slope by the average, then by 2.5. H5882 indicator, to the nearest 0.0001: -0.0126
